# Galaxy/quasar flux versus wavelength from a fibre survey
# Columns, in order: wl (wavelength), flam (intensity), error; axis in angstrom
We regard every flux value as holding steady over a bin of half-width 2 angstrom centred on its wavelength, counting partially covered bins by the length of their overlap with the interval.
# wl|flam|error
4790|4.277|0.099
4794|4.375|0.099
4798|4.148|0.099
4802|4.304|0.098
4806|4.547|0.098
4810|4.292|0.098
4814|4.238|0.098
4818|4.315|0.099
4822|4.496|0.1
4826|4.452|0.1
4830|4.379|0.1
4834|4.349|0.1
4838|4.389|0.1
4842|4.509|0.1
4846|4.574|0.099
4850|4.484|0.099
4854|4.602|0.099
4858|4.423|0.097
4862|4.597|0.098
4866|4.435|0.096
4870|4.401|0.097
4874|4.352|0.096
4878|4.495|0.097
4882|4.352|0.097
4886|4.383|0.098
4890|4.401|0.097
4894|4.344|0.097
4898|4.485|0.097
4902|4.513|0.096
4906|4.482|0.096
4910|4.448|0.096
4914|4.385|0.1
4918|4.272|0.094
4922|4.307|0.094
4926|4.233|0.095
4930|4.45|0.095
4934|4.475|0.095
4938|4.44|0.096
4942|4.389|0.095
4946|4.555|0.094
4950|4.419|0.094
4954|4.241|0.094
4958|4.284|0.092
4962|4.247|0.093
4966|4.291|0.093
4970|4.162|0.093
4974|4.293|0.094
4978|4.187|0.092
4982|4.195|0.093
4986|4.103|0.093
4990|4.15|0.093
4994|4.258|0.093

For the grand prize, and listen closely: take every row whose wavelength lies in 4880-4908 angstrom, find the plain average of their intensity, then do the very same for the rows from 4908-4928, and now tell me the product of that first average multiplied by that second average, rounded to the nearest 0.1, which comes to 19.1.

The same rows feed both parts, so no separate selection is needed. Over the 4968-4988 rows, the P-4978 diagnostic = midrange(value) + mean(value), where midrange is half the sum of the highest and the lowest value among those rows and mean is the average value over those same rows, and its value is 8.39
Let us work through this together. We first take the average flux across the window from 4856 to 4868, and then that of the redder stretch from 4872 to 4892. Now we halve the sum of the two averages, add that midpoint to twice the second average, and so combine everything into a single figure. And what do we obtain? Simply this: 13.2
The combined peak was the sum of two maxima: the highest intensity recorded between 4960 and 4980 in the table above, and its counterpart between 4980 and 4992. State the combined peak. 8.49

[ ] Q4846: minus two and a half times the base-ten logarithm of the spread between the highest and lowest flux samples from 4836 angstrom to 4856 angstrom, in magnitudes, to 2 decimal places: 1.68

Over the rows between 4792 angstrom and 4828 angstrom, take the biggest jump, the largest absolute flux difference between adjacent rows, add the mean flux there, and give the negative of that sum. -4.61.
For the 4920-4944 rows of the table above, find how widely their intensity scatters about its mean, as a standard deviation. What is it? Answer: 0.09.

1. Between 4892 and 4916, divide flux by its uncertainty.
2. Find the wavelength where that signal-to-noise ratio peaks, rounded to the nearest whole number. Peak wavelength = 4902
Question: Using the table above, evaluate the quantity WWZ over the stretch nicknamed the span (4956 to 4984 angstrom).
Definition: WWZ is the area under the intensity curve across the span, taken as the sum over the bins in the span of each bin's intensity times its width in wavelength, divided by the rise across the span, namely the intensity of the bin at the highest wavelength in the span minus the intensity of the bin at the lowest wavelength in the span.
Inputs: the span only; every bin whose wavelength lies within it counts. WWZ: -1333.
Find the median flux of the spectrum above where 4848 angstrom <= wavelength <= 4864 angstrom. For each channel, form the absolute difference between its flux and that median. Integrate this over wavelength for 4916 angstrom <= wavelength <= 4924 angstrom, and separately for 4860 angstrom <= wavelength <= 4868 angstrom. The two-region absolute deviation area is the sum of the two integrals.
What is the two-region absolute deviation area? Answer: 2.7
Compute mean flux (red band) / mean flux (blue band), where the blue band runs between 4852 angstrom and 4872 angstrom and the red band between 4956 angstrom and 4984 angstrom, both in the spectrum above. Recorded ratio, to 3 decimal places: 0.943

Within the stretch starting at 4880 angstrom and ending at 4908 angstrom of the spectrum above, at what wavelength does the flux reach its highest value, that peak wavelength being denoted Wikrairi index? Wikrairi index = 4902 angstrom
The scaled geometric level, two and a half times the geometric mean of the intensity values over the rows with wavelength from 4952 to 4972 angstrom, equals 10.6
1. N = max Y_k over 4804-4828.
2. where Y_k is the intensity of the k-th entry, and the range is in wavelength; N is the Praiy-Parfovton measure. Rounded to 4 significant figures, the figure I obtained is 4.547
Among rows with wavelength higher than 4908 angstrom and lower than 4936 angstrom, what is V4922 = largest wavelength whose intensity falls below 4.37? 4926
